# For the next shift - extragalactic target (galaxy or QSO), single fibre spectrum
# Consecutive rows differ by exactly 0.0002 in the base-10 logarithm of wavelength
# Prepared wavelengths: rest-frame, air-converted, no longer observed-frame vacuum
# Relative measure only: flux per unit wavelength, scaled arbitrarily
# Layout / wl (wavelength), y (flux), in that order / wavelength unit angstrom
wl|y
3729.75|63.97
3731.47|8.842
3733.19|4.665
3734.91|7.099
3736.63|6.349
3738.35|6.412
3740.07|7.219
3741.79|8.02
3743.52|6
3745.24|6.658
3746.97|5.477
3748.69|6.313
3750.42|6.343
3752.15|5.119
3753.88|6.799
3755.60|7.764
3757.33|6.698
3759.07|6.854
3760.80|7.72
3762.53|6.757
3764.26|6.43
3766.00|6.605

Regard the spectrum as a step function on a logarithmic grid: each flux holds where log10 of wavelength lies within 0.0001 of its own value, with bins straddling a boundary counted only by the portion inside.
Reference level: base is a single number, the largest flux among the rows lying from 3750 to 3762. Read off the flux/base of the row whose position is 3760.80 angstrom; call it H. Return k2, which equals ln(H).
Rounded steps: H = 0.99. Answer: -0.01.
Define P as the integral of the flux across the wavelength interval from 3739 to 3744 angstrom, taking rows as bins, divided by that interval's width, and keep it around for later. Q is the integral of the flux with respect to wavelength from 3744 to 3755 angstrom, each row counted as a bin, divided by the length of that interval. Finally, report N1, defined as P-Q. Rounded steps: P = 7.1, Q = 6.2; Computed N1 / 0.97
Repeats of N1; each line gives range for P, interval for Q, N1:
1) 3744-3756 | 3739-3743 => -1.12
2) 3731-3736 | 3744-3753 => 0.71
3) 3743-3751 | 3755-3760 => -0.91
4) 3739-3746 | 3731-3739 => 0.39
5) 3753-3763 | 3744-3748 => 1.03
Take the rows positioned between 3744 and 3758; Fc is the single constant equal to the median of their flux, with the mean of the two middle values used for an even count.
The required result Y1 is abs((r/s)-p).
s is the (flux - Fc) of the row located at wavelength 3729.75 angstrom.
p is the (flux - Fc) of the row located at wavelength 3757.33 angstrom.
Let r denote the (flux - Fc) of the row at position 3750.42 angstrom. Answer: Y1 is 0.2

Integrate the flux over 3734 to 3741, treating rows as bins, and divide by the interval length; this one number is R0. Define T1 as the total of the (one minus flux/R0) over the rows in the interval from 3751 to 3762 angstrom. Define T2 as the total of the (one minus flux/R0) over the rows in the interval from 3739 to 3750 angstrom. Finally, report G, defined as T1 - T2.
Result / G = -0.2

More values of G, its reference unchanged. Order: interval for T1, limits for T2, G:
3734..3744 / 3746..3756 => -0.5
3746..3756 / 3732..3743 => 0.3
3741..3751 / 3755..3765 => 0.5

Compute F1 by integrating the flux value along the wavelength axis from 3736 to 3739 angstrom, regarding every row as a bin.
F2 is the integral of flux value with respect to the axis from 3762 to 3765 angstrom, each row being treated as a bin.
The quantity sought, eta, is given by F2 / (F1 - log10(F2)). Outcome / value 1.11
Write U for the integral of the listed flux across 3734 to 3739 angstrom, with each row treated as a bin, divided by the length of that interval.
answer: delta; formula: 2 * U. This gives 13.2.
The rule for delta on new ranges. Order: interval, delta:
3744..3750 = 12.3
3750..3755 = 12.3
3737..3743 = 14.2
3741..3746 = 13.8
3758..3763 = 14.2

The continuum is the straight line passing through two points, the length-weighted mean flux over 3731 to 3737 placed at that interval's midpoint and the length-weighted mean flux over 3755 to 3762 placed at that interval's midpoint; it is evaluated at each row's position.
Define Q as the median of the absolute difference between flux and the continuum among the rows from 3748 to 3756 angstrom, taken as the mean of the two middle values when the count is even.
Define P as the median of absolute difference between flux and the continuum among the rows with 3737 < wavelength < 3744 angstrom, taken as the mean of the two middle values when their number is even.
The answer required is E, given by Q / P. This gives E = 1.0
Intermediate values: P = 0.65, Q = 0.67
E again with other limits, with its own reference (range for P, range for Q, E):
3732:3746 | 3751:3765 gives 1.2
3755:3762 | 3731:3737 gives 2.5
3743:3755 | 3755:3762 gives 0.7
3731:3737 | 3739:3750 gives 0.6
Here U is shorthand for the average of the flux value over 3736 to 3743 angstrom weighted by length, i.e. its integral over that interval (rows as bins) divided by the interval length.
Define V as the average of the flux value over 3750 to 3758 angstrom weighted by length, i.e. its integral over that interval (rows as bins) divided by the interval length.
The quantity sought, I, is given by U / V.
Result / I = 1.06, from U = 6.97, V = 6.56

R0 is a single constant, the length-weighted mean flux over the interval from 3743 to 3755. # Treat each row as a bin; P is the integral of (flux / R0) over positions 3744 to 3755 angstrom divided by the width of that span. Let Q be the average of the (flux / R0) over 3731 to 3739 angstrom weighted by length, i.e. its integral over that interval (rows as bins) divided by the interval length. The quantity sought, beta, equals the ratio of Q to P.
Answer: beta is 1.07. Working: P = 1.00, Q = 1.07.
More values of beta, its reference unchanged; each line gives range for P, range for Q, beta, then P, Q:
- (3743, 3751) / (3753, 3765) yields 1.14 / 1.00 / 1.14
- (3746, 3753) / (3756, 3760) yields 1.18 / 0.95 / 1.12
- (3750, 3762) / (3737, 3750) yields 0.97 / 1.10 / 1.07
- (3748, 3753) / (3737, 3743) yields 1.20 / 0.96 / 1.15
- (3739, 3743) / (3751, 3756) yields 0.87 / 1.21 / 1.05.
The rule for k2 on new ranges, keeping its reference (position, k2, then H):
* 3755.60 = 0.00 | 1.00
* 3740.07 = -0.07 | 0.93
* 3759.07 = -0.12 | 0.88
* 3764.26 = -0.19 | 0.83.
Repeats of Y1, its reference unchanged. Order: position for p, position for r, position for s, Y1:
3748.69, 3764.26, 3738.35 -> 1.0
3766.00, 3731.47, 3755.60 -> 1.7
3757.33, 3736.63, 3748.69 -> 0.6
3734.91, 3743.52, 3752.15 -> 0.2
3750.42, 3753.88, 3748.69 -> 1.4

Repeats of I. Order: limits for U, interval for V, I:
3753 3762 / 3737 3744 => 1.03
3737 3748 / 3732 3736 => 1.08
